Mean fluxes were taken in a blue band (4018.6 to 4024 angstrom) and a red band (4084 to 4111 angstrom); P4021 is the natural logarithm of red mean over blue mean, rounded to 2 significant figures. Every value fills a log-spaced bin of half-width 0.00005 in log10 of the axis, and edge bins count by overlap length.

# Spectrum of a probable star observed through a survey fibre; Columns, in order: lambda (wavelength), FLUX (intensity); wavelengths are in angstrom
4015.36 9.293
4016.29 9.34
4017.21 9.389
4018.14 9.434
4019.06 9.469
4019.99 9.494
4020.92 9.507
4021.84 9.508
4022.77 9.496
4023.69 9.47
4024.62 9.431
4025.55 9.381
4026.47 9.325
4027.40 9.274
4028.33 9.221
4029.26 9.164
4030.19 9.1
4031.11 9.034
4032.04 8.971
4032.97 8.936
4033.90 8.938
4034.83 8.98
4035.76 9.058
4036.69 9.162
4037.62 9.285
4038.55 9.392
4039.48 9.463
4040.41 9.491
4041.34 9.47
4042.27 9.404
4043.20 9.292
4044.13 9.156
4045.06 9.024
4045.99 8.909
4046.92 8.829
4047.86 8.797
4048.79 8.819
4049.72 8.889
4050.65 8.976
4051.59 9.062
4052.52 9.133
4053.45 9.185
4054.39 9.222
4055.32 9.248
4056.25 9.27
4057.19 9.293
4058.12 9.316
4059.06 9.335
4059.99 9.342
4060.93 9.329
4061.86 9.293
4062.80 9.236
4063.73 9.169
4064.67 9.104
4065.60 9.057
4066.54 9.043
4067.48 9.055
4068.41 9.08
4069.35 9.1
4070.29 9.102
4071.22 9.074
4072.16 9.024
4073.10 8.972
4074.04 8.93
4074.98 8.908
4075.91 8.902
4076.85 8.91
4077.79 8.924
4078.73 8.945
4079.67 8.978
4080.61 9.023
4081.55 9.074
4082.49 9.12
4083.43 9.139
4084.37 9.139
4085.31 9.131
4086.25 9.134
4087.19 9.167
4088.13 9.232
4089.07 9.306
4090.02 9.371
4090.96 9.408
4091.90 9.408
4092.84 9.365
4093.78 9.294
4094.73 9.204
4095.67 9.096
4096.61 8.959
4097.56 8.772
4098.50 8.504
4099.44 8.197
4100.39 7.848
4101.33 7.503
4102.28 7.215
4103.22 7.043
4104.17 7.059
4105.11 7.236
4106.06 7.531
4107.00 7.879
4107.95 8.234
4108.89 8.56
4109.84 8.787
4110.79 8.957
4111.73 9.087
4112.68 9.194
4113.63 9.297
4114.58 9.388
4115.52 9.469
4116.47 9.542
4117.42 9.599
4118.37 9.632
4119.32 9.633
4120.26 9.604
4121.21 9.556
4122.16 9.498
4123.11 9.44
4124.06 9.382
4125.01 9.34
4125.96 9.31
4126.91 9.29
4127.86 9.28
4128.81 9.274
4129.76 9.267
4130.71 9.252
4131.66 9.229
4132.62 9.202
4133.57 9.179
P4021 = -0.10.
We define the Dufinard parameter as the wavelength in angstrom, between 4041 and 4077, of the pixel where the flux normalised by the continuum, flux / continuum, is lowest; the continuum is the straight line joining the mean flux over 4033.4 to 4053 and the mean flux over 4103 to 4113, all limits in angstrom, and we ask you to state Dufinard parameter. 4047.86 angstrom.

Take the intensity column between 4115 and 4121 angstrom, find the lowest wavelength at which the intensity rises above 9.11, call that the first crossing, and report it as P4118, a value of 4115.52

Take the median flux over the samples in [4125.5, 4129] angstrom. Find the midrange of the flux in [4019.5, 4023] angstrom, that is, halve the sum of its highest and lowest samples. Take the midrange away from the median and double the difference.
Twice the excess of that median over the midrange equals -0.4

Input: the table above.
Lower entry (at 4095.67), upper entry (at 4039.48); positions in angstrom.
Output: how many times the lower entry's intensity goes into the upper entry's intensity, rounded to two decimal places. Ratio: 1.04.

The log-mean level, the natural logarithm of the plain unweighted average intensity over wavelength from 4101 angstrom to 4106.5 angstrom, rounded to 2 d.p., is 1.98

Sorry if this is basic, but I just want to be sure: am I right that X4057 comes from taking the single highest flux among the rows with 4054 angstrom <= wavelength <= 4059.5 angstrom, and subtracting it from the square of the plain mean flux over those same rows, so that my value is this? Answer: 76.8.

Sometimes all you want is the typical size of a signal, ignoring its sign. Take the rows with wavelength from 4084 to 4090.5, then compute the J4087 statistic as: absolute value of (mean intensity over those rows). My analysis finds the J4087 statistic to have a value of 9.21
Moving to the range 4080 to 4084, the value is 9.09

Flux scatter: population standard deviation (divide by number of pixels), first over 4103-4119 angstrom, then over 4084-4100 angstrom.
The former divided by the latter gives 2.8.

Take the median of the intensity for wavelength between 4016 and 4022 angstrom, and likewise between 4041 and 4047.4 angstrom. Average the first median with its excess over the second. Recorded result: 4.89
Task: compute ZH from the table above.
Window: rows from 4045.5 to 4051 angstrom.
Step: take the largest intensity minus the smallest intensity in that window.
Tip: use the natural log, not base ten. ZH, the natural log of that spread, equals -1.72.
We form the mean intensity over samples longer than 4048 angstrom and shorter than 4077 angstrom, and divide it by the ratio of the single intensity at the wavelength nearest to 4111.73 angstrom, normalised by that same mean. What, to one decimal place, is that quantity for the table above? 9.1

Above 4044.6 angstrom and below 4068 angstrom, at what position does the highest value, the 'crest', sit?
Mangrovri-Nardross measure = 4059.99 angstrom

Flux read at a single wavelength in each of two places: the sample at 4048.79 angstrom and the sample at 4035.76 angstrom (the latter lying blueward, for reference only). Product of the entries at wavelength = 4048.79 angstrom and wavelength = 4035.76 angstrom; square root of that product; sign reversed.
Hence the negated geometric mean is -8.9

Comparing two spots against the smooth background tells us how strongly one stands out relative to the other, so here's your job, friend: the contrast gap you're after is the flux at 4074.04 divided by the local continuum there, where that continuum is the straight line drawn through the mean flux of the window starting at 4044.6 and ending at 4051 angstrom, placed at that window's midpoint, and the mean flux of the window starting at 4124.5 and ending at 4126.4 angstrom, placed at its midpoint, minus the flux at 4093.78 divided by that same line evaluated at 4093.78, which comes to -0.028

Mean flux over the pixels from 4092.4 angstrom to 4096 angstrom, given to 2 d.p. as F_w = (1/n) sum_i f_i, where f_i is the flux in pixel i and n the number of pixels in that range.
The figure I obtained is 9.24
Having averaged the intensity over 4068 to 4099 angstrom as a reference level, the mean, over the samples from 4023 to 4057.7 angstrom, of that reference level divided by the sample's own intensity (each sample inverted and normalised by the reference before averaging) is 0.99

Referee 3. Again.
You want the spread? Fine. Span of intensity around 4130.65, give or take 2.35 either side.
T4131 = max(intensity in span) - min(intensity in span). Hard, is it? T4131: 0.07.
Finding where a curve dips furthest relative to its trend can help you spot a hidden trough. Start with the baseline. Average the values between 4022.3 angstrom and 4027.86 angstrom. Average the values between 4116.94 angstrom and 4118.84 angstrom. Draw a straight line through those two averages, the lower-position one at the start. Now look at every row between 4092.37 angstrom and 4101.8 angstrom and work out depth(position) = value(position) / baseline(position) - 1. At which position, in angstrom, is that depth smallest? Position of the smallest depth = 4101.33 angstrom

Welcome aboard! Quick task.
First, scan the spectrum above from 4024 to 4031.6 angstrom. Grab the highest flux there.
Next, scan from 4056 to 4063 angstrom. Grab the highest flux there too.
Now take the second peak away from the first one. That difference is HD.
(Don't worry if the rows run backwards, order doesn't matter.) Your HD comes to 0.1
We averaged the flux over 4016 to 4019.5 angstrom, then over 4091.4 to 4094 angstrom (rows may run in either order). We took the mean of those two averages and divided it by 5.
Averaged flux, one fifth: 1.88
